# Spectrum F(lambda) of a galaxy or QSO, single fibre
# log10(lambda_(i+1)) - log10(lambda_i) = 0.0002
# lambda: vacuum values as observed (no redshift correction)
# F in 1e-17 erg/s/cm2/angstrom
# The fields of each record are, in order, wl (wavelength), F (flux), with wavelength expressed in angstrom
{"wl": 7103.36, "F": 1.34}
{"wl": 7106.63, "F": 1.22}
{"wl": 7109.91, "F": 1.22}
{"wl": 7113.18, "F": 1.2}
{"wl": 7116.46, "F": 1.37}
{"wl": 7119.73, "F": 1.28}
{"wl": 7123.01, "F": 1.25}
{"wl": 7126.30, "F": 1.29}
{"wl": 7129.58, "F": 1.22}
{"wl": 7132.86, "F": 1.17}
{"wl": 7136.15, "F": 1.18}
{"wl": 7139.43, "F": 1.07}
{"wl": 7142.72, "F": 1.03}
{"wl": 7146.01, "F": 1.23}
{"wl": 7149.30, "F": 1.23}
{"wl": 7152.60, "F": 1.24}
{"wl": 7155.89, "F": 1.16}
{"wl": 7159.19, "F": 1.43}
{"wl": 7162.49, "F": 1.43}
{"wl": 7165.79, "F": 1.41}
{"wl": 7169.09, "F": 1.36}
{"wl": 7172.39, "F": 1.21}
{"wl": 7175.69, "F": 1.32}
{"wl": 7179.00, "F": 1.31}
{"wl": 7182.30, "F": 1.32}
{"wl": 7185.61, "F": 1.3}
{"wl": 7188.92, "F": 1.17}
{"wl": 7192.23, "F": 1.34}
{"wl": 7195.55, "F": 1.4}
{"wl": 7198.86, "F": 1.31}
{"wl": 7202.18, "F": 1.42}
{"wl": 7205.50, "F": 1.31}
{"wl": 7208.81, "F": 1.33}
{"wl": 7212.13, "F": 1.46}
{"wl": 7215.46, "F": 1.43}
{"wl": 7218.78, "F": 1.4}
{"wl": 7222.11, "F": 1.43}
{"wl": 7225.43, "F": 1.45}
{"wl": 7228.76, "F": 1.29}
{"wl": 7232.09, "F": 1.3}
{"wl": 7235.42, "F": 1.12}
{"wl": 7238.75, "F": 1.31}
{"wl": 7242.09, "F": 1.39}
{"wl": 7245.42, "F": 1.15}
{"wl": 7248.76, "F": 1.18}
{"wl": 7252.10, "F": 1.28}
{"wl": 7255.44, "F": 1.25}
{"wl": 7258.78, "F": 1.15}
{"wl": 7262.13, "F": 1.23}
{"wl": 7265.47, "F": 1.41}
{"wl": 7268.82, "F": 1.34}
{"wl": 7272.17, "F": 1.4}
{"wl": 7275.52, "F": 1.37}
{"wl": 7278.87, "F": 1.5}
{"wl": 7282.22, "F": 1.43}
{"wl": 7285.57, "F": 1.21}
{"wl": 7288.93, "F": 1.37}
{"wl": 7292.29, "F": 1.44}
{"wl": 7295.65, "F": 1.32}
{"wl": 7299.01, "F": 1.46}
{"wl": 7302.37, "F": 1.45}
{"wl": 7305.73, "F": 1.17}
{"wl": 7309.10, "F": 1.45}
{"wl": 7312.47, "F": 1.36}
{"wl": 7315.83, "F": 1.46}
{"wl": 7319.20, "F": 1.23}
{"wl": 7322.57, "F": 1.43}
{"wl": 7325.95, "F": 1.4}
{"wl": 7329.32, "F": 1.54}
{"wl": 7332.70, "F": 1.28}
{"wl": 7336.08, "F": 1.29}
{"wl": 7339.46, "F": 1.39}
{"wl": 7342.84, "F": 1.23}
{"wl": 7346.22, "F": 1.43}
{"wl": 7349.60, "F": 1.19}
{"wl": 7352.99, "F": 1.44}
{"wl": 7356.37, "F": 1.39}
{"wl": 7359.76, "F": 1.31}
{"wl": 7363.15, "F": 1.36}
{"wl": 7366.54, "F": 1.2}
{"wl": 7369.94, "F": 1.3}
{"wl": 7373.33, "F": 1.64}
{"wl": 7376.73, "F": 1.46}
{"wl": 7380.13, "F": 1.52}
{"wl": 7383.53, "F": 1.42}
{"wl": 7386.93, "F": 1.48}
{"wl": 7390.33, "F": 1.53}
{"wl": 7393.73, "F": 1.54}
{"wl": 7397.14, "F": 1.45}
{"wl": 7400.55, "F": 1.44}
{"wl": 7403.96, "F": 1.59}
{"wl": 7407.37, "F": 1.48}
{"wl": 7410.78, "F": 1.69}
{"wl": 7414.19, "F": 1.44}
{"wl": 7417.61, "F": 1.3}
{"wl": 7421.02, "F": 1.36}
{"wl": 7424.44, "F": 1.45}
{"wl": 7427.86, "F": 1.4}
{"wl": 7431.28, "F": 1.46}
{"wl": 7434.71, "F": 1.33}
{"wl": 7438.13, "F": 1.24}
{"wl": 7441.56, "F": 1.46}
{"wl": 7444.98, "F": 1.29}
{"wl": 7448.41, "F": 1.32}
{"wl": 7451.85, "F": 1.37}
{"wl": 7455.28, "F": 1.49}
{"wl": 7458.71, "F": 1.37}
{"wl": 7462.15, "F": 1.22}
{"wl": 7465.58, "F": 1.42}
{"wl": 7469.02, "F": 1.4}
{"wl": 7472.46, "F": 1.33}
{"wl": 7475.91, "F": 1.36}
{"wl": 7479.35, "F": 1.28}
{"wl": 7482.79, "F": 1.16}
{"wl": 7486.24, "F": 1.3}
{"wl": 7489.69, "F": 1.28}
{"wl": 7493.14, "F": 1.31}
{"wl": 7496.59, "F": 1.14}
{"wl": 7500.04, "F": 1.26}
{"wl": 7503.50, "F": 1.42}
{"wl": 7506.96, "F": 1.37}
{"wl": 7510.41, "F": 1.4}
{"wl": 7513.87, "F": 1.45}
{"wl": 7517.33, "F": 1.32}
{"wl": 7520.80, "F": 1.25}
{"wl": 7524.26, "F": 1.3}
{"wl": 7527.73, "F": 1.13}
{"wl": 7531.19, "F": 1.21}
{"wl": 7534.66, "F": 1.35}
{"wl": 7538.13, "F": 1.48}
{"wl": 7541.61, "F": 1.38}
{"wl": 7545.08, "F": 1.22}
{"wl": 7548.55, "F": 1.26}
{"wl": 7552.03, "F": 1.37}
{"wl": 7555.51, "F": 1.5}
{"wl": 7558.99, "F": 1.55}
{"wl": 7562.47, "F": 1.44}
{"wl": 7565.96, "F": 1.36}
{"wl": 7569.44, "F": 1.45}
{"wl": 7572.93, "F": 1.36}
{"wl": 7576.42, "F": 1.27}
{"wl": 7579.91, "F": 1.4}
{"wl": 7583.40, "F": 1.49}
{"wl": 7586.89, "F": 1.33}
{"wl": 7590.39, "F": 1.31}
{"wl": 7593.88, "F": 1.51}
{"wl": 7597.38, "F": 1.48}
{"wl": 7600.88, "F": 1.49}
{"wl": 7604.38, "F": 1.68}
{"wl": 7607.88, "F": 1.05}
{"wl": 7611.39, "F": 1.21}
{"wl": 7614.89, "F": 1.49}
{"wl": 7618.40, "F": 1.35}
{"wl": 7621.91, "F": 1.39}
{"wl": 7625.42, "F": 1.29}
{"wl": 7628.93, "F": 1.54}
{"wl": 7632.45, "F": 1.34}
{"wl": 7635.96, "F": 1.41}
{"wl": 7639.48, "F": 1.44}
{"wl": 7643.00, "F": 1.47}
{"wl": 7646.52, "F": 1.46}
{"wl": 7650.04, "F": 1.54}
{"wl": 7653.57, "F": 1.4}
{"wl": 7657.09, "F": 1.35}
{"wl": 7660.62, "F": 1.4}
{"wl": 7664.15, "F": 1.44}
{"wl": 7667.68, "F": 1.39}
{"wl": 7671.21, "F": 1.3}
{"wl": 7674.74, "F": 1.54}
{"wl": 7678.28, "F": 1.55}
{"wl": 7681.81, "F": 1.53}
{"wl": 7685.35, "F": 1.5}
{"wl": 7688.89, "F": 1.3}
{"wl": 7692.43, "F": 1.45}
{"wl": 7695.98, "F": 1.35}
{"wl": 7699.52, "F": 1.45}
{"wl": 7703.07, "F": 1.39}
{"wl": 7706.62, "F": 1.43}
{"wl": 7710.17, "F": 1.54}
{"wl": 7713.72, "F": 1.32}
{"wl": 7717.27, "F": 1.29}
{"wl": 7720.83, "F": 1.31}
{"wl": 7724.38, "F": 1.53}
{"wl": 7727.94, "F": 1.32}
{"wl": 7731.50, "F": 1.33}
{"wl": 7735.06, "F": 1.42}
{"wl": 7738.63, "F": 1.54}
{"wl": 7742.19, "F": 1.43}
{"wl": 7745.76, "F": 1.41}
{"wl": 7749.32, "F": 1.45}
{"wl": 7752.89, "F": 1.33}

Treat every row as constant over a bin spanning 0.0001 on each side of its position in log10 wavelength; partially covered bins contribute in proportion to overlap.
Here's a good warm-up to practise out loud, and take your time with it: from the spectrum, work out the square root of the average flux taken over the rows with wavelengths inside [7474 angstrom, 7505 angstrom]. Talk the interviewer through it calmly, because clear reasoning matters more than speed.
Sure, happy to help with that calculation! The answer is 1.13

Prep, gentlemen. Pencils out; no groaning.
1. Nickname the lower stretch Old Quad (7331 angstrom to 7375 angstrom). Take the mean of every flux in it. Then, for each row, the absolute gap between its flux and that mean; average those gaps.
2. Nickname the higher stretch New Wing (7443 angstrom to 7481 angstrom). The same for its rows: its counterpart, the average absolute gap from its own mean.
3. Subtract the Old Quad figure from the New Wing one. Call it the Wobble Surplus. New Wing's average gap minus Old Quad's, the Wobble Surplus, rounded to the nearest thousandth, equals -0.035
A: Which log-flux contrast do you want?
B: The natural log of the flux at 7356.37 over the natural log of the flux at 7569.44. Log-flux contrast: 0.89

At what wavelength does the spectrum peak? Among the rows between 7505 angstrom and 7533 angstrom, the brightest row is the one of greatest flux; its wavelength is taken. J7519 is 7513.87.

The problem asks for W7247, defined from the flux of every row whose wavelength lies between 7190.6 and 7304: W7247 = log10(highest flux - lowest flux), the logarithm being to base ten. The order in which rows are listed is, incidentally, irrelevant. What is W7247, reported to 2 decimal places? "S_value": -0.42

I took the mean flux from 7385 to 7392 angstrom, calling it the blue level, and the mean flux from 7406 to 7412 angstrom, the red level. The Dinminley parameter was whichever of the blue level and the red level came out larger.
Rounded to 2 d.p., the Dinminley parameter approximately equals 1.58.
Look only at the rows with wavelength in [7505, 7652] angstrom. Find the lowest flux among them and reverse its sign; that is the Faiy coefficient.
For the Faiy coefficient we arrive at -1.05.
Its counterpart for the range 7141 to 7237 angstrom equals -1.03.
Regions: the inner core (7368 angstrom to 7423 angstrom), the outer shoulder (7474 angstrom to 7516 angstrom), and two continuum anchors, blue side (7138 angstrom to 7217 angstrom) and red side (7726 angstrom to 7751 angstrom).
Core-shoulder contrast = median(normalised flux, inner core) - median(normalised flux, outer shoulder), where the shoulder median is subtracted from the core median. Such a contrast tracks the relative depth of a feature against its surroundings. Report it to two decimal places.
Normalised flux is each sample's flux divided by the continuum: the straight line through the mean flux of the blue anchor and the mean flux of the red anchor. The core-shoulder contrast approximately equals 0.14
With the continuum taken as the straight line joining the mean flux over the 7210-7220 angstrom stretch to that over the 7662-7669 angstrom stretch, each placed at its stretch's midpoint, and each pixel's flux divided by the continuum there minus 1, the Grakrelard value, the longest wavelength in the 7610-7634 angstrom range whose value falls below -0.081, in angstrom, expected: 7625.42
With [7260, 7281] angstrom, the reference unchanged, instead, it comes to 7262.13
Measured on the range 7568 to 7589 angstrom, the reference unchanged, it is 7576.42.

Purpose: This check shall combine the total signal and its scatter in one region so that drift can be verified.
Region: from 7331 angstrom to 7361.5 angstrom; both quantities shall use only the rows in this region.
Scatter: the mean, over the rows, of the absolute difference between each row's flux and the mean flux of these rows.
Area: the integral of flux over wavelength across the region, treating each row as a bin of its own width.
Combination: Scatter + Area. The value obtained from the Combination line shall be 41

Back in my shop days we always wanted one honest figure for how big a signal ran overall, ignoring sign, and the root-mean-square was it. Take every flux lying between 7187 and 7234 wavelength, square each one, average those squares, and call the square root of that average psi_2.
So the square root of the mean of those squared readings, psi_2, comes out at 1.36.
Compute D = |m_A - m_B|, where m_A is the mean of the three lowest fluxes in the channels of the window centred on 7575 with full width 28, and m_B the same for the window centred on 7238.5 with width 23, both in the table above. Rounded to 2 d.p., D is 0.17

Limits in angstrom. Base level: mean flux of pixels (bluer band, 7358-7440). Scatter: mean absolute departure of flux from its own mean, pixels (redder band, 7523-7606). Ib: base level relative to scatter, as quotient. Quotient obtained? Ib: 14.3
